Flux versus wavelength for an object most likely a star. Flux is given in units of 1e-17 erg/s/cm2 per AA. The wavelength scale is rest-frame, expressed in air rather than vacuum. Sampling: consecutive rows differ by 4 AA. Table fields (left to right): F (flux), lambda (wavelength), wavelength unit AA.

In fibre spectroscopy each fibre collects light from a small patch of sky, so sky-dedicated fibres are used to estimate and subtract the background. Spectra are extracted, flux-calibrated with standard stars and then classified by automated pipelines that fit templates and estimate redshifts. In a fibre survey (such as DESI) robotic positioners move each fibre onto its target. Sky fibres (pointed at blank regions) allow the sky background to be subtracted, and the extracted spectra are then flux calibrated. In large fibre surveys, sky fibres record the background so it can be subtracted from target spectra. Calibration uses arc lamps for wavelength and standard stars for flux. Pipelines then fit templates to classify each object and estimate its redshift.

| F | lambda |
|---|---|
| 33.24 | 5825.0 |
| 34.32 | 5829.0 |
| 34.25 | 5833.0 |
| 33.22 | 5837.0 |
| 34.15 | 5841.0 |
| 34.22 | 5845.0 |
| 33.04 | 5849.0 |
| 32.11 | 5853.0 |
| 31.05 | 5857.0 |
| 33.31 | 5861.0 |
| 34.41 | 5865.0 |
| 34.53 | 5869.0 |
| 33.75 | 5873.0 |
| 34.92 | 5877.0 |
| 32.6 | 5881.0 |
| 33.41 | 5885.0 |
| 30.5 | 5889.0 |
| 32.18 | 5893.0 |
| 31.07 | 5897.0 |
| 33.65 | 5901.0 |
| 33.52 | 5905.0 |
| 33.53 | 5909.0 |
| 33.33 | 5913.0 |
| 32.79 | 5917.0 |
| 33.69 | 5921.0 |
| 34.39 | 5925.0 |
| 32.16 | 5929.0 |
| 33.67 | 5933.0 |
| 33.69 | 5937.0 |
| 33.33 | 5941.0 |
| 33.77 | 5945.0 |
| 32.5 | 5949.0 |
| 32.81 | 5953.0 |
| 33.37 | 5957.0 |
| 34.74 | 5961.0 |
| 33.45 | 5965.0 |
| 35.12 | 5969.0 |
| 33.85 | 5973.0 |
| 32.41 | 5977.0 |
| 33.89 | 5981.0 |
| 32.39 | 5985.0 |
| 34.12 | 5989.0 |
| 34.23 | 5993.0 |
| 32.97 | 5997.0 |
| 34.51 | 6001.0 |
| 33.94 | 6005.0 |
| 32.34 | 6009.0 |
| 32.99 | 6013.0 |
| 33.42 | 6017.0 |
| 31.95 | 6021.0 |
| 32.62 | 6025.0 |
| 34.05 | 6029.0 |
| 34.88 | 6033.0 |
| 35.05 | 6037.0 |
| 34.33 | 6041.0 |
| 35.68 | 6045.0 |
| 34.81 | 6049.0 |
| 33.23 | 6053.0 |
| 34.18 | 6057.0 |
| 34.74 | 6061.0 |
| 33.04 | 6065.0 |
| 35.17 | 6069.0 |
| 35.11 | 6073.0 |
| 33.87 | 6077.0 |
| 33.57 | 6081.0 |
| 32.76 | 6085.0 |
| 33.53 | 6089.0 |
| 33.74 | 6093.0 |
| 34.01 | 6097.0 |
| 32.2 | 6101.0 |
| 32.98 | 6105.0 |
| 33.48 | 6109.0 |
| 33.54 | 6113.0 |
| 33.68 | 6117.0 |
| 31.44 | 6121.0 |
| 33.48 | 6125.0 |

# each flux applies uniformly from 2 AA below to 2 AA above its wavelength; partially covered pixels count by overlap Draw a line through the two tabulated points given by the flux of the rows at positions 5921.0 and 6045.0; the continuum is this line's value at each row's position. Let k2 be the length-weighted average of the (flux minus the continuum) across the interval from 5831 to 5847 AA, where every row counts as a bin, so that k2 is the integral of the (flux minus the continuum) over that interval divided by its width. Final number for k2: 2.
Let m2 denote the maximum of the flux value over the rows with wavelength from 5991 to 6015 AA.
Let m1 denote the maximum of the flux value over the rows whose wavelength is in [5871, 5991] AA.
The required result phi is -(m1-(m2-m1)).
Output -35.7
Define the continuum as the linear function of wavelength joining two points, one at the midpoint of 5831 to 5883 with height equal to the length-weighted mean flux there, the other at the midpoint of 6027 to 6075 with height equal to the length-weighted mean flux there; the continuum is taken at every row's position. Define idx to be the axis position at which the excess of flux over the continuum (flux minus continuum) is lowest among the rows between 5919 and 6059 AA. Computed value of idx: 6021.0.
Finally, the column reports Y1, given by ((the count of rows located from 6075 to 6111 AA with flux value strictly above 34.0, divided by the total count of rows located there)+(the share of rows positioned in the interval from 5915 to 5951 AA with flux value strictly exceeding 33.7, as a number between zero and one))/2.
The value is 0.17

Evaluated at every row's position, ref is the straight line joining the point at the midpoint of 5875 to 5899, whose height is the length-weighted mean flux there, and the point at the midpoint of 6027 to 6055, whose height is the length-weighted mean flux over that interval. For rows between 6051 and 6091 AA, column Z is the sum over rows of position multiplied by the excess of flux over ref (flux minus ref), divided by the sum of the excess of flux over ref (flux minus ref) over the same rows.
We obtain 6074.7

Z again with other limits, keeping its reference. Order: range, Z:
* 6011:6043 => 6019.0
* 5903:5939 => 5918.4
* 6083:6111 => 6097.6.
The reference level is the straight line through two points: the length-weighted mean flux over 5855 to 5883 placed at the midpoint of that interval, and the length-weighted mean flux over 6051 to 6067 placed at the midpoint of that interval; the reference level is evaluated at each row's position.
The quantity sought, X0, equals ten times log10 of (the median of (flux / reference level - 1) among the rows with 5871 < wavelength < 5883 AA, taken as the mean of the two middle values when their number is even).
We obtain -22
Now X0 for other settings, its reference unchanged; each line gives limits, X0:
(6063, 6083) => -29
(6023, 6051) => -15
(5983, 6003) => -19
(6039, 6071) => -17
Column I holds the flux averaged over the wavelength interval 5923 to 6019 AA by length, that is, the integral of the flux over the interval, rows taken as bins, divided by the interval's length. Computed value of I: 33.5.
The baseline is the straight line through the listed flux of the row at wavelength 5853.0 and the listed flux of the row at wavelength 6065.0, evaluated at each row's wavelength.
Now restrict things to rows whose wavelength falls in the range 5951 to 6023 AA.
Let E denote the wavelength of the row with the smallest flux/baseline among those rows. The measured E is 6021.0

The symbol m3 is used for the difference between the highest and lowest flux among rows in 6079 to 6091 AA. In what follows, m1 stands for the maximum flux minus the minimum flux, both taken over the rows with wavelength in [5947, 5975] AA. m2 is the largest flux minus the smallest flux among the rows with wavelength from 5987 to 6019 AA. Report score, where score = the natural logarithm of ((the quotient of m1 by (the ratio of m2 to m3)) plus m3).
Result 0.58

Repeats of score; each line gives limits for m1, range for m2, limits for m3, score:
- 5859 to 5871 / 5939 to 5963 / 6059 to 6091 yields 1.31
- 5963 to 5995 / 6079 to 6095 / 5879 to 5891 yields 2.40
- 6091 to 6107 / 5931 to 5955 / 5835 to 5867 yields 2.10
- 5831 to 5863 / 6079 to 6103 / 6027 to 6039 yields 1.02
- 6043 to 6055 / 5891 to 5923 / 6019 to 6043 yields 1.79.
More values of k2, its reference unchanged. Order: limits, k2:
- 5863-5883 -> 1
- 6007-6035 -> -2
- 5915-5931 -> 0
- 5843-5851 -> 1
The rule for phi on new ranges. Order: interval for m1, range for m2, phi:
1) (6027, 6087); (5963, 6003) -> -36.2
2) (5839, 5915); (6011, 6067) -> -34.2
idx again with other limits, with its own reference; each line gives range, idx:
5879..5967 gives 5889.0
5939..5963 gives 5949.0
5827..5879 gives 5857.0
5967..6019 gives 6009.0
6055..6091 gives 6085.0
